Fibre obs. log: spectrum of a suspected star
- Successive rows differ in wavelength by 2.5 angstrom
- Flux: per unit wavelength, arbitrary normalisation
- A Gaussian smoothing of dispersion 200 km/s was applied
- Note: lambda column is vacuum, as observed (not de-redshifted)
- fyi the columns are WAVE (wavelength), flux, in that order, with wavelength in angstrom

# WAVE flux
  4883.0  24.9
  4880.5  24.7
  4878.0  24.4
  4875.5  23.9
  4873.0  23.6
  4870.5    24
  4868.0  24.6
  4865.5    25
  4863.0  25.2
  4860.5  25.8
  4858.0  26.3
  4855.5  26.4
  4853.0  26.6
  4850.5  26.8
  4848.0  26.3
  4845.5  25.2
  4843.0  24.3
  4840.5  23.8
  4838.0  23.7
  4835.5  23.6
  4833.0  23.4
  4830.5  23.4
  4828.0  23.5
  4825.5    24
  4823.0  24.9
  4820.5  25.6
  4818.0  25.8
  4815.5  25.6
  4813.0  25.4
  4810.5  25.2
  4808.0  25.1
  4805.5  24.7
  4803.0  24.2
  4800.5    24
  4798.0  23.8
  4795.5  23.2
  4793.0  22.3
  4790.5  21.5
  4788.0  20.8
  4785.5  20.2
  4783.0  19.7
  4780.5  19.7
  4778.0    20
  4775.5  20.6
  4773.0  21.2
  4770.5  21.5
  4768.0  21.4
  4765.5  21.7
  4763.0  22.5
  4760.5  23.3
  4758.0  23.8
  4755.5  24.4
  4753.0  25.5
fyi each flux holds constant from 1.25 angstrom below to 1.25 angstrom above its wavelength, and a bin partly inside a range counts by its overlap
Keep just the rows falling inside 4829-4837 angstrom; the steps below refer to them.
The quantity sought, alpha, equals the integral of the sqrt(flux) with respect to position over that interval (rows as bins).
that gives 38.8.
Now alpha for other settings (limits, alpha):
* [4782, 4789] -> 31.5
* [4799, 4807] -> 39.4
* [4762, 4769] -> 32.7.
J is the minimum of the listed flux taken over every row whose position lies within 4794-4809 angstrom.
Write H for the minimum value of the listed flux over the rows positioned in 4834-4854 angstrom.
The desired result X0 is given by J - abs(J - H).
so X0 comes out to 22.8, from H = 23.6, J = 23.2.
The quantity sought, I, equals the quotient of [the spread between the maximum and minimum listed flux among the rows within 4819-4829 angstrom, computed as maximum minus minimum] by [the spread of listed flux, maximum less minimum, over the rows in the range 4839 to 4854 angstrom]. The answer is 0.7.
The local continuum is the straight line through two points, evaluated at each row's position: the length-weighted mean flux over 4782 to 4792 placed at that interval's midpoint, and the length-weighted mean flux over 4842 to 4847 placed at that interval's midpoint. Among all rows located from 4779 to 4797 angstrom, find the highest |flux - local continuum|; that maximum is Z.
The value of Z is 2.0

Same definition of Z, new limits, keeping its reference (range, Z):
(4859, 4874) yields 3.3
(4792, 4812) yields 2.9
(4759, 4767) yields 4.6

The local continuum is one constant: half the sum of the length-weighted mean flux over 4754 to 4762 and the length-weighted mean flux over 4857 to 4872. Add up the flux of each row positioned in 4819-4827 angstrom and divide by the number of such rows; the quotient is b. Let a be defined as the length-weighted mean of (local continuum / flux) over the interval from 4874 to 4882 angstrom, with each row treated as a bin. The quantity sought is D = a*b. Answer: 25.0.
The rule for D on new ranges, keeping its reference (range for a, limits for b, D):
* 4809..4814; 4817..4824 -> 24.6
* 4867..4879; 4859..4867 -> 25.8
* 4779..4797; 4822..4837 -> 27.7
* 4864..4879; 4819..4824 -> 25.5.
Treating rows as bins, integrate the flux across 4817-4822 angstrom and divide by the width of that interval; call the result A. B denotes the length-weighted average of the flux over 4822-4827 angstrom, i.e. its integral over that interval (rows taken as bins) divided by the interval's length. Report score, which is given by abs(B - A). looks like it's 1.3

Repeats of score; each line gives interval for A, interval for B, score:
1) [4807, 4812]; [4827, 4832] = 1.7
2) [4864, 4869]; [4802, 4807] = 0.3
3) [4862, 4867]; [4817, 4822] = 0.6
